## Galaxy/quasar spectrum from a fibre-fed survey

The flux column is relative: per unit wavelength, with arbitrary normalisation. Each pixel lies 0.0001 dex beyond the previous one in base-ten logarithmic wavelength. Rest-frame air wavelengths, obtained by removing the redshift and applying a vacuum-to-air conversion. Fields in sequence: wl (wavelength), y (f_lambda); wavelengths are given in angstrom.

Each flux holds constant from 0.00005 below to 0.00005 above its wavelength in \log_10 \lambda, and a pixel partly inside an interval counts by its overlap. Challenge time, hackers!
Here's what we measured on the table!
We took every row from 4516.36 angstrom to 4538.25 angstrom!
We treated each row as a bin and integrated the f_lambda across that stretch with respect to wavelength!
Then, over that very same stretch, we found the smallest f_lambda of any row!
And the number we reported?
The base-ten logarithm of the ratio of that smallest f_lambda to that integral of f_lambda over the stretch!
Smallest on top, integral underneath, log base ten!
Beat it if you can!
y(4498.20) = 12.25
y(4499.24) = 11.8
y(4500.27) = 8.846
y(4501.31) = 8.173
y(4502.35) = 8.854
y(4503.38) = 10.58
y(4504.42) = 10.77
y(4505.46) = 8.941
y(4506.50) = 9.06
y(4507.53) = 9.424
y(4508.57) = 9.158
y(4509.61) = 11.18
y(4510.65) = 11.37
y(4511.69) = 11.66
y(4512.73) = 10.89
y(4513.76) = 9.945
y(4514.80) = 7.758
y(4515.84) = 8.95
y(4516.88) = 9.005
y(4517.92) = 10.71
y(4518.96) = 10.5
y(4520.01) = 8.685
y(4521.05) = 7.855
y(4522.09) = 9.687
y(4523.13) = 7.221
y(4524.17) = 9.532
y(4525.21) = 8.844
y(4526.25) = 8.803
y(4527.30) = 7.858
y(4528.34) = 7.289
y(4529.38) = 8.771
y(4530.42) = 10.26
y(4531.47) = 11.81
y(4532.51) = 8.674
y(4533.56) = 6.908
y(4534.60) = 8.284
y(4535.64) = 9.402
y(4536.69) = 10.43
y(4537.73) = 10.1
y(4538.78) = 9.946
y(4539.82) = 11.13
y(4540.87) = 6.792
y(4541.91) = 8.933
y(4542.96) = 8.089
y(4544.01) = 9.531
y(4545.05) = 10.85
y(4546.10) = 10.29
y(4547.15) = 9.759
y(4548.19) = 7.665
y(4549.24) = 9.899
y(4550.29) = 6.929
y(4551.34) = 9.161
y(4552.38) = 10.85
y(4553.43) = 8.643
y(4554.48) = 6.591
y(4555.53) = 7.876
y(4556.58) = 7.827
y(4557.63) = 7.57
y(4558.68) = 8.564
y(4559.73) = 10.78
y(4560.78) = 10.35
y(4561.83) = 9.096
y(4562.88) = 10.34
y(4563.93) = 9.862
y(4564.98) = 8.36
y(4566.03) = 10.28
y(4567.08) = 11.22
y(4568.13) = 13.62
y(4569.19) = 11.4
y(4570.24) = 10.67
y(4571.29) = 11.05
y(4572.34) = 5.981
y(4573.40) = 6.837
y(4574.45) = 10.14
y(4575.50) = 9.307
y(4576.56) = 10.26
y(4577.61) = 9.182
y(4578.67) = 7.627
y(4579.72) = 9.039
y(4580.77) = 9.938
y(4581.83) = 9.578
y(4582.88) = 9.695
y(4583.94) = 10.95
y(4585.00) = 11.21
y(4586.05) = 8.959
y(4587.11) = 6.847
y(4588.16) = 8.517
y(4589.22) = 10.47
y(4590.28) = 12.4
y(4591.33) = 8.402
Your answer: -1.459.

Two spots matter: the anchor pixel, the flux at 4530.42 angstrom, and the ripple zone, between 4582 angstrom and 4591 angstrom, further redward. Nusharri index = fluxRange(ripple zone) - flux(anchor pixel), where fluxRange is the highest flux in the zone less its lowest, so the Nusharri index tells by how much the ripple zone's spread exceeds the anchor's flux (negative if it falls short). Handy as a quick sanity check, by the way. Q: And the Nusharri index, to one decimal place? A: -4.7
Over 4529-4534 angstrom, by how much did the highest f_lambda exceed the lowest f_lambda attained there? 4.9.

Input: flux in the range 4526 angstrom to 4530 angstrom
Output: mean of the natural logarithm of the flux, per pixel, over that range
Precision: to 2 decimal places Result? 2.10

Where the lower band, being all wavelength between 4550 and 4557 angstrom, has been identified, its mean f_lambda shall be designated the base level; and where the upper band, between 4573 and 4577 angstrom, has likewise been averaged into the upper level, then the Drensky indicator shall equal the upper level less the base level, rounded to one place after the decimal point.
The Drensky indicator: 0.9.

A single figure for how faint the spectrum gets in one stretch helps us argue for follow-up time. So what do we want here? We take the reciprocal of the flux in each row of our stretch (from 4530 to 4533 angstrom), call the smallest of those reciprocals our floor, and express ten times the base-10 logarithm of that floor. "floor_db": -10.72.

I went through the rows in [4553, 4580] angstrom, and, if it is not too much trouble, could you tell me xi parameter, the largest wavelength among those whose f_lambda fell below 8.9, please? 4578.67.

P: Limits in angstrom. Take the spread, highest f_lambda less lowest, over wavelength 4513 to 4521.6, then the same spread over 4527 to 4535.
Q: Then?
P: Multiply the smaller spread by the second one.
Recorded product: 14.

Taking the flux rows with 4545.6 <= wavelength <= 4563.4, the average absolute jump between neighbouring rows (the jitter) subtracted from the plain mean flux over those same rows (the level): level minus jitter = 7.5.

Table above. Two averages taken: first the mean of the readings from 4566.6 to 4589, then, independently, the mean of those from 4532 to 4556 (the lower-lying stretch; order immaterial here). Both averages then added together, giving 18.6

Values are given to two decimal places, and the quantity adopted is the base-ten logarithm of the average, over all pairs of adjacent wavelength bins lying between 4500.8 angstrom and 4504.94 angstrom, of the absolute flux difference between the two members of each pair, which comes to -0.06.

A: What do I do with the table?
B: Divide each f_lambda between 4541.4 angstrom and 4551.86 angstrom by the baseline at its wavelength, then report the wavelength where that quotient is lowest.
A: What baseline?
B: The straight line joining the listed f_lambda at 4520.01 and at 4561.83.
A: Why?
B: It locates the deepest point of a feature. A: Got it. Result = 4550.29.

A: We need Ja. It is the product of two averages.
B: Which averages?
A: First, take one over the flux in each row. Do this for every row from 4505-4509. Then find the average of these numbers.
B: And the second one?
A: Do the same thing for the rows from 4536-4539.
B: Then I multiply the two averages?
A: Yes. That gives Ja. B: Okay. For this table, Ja 0.0108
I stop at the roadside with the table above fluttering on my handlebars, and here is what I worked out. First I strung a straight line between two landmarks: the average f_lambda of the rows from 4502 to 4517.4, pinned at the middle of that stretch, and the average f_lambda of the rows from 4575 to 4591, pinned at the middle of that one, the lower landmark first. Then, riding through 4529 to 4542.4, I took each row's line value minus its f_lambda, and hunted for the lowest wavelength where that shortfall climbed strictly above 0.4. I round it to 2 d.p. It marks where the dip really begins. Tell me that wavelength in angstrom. 4529.38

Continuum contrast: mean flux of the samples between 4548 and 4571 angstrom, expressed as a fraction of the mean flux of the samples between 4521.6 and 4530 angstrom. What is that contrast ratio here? 1.11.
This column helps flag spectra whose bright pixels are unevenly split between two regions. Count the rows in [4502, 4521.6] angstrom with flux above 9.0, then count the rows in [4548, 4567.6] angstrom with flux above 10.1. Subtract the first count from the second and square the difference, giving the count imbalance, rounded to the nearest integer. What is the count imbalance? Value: 49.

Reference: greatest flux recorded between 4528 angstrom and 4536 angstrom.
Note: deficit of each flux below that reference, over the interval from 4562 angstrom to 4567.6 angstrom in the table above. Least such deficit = 0.59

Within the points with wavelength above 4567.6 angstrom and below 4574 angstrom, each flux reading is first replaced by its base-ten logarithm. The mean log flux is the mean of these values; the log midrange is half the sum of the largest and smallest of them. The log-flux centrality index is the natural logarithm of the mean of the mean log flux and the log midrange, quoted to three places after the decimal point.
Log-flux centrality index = -0.033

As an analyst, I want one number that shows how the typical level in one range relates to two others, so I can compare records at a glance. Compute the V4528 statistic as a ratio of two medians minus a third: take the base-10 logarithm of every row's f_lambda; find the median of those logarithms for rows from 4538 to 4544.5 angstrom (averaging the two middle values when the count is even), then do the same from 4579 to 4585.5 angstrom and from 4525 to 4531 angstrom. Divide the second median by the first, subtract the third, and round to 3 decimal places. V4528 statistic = 0.084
